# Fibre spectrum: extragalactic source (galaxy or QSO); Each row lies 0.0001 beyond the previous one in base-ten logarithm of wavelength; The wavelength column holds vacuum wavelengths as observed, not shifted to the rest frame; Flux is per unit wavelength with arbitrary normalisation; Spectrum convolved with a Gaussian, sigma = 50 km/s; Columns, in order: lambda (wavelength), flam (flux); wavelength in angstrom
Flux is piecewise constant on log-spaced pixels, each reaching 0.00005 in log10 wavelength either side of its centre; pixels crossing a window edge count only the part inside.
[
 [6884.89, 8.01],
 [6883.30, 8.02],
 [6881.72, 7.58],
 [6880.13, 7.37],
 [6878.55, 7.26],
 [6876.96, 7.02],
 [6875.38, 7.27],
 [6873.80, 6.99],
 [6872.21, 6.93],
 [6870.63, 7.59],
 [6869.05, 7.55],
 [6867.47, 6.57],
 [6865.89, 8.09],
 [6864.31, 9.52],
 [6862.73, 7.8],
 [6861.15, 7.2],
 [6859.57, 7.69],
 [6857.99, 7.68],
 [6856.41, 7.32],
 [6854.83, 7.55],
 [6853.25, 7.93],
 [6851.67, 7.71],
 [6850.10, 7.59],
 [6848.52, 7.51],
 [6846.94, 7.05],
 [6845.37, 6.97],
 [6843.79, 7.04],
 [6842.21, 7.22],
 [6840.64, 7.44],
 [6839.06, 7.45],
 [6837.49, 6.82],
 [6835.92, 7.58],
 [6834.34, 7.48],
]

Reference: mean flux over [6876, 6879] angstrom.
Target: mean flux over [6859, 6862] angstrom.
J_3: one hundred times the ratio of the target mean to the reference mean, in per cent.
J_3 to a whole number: 104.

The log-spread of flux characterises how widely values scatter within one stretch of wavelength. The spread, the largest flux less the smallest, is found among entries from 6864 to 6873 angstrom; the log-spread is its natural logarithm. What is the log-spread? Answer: 1.1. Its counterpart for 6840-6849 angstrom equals -0.6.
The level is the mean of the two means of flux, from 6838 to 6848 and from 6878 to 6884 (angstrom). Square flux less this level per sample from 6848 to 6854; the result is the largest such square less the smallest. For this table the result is 0.3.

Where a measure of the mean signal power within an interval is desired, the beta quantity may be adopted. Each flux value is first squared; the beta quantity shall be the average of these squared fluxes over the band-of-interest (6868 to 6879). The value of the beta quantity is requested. 52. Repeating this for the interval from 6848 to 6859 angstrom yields 58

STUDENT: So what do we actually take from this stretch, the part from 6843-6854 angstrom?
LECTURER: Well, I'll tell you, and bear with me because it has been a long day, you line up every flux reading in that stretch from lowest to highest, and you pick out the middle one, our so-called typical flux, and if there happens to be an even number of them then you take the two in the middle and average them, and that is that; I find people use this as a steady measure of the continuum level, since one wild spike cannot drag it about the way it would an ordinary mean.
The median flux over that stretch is 7.51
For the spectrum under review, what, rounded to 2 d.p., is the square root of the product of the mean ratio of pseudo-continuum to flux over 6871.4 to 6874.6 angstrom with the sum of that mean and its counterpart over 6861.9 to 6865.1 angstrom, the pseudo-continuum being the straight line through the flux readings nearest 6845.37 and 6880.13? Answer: 1.40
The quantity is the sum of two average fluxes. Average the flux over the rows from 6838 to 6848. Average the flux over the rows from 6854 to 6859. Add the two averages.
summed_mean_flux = 14.7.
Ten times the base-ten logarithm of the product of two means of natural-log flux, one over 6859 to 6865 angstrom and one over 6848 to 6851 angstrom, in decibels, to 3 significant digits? 6.24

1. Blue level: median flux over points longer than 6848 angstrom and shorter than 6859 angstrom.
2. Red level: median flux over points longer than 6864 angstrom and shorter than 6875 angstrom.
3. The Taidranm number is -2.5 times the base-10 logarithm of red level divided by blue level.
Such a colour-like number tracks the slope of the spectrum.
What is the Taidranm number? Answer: 0.01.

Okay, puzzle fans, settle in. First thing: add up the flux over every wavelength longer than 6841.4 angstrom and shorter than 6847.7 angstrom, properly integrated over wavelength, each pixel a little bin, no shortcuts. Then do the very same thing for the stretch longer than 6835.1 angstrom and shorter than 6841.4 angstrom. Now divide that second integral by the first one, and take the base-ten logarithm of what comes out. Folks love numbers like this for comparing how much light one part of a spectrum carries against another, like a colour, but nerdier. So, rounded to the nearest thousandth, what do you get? 0.015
